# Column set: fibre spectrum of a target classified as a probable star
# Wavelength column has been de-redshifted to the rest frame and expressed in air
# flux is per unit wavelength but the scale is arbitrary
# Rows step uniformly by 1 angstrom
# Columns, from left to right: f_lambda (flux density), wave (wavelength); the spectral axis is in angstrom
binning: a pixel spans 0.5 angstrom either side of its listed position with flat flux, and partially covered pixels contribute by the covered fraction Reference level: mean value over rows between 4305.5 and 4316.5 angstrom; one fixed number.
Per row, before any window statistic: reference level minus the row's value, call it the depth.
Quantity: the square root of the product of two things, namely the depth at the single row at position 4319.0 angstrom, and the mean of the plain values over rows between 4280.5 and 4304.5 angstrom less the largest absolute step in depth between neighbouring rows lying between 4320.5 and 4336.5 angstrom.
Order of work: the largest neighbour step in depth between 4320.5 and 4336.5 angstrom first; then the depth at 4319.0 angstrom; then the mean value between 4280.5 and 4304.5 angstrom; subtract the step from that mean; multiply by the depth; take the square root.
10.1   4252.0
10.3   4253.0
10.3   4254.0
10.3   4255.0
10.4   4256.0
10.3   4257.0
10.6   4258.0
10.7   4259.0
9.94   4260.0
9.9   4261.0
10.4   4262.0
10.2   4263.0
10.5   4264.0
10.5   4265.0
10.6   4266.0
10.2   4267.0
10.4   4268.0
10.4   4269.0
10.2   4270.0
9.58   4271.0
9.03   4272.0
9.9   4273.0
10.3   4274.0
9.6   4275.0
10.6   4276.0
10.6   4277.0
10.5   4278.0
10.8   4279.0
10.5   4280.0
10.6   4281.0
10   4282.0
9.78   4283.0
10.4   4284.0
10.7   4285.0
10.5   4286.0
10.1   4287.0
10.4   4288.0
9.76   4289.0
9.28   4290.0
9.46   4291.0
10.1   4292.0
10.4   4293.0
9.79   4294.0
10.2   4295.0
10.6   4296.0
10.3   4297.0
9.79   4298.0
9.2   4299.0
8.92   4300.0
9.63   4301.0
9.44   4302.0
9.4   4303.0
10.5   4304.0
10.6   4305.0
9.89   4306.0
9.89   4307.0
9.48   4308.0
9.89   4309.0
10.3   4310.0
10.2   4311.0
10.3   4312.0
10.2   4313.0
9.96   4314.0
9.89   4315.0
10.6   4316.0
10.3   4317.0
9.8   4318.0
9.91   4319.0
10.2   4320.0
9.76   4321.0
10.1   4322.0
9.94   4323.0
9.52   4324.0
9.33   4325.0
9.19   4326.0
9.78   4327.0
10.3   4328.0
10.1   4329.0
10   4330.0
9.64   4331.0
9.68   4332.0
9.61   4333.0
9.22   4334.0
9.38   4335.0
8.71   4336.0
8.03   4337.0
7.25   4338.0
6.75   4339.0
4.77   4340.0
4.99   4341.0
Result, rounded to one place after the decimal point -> 1.2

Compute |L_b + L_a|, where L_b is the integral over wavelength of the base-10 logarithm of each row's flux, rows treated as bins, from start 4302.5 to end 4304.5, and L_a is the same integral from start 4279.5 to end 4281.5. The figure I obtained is 4.04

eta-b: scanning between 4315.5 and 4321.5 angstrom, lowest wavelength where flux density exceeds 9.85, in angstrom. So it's 4316.0 angstrom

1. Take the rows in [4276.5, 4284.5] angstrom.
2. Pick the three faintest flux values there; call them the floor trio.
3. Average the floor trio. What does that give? 10.1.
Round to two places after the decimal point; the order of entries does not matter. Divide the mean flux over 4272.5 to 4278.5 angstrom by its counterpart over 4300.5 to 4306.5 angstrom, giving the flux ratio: 1.03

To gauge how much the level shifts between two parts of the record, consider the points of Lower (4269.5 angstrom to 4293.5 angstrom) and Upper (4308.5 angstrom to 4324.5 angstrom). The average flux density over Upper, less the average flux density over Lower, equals -0.1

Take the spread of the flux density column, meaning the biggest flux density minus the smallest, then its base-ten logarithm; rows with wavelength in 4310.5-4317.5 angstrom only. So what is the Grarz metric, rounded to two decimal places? -0.15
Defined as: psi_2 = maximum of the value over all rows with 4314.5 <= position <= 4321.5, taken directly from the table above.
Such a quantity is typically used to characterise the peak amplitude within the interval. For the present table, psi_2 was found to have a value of 10.6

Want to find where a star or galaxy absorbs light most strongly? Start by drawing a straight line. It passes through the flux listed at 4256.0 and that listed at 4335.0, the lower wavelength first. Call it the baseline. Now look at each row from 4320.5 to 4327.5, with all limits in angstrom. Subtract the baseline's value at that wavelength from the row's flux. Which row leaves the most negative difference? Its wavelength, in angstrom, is 4326.0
